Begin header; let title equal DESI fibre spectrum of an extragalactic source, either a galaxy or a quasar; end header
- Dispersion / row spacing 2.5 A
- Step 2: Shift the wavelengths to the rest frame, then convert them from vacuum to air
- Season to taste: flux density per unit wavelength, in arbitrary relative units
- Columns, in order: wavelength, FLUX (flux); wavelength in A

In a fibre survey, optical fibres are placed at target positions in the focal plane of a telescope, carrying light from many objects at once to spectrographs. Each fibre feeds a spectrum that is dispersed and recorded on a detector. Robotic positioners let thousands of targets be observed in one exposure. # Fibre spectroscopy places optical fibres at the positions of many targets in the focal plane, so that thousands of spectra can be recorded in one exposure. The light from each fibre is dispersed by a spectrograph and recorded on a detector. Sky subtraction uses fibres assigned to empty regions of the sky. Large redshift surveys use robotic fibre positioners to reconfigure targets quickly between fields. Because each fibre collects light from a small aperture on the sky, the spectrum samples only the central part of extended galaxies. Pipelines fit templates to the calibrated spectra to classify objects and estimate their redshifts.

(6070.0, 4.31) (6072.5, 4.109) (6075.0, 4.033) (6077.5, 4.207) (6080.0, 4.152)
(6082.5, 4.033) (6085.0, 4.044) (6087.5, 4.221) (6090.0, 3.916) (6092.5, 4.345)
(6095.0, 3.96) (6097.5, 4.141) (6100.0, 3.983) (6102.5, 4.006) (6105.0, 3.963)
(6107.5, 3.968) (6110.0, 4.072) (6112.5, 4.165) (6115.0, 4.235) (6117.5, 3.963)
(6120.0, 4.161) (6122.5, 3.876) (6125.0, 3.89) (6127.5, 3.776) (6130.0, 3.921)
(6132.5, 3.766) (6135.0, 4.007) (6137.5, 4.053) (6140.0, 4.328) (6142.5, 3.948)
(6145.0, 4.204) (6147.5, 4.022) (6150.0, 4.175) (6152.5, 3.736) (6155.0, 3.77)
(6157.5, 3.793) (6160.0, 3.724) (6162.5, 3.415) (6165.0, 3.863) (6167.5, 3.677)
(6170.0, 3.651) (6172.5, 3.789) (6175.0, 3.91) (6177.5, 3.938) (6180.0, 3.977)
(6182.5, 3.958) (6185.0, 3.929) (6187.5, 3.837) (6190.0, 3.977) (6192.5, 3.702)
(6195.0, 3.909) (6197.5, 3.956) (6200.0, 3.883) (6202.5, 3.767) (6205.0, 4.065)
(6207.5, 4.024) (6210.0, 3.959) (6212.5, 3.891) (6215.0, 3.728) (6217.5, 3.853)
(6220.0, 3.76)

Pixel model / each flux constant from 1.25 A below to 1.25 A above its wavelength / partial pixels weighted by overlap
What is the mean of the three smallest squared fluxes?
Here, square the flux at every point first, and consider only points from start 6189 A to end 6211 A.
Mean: 14.3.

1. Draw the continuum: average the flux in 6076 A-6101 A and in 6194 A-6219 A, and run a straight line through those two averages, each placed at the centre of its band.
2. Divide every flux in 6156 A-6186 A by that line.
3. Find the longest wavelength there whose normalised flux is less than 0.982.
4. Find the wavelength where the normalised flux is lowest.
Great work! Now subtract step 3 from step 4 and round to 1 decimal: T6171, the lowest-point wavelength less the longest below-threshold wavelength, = -10.0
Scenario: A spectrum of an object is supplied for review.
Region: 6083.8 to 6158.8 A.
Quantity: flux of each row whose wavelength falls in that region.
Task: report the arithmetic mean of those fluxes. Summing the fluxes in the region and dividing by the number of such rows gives 4.01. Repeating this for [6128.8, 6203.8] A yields 3.89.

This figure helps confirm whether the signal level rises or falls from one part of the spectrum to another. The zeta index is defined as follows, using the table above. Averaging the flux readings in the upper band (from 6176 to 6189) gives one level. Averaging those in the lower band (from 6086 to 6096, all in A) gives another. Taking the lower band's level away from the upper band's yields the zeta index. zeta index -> -0.18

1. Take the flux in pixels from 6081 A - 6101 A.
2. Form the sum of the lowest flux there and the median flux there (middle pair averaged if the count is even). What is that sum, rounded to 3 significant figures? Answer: 7.95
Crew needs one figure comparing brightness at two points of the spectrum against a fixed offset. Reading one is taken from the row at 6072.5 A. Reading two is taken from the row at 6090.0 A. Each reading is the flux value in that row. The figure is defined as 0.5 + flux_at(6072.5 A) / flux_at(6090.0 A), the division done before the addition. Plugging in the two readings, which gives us 1.55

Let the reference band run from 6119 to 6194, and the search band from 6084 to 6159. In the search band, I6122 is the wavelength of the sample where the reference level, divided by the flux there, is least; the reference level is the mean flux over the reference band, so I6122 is 6092.5 A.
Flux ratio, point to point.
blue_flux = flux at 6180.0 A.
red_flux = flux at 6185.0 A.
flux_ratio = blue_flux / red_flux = 1.01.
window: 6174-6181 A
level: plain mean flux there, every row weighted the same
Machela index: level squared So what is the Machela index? 15.5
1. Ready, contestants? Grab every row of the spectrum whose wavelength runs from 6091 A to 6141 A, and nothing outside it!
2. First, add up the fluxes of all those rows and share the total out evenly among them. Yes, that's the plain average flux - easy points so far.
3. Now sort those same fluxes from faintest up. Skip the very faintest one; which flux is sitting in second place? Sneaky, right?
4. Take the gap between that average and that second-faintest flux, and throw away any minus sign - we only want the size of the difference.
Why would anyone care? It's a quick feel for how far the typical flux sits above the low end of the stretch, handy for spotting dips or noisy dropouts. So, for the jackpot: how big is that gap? 0.25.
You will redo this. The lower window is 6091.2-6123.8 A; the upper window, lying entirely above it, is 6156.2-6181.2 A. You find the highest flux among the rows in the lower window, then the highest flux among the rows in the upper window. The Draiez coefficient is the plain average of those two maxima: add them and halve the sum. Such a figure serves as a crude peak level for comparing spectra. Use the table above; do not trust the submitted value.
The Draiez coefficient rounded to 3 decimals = 4.161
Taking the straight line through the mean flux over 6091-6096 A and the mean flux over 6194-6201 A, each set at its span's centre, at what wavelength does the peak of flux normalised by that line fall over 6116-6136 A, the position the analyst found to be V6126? 6120.0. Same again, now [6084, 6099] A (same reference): 6092.5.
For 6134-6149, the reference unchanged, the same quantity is 6140.0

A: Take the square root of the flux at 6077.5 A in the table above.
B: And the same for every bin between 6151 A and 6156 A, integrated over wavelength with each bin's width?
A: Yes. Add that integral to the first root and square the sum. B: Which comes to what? 138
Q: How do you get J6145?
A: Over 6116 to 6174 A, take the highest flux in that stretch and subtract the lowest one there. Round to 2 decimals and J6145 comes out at 0.91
